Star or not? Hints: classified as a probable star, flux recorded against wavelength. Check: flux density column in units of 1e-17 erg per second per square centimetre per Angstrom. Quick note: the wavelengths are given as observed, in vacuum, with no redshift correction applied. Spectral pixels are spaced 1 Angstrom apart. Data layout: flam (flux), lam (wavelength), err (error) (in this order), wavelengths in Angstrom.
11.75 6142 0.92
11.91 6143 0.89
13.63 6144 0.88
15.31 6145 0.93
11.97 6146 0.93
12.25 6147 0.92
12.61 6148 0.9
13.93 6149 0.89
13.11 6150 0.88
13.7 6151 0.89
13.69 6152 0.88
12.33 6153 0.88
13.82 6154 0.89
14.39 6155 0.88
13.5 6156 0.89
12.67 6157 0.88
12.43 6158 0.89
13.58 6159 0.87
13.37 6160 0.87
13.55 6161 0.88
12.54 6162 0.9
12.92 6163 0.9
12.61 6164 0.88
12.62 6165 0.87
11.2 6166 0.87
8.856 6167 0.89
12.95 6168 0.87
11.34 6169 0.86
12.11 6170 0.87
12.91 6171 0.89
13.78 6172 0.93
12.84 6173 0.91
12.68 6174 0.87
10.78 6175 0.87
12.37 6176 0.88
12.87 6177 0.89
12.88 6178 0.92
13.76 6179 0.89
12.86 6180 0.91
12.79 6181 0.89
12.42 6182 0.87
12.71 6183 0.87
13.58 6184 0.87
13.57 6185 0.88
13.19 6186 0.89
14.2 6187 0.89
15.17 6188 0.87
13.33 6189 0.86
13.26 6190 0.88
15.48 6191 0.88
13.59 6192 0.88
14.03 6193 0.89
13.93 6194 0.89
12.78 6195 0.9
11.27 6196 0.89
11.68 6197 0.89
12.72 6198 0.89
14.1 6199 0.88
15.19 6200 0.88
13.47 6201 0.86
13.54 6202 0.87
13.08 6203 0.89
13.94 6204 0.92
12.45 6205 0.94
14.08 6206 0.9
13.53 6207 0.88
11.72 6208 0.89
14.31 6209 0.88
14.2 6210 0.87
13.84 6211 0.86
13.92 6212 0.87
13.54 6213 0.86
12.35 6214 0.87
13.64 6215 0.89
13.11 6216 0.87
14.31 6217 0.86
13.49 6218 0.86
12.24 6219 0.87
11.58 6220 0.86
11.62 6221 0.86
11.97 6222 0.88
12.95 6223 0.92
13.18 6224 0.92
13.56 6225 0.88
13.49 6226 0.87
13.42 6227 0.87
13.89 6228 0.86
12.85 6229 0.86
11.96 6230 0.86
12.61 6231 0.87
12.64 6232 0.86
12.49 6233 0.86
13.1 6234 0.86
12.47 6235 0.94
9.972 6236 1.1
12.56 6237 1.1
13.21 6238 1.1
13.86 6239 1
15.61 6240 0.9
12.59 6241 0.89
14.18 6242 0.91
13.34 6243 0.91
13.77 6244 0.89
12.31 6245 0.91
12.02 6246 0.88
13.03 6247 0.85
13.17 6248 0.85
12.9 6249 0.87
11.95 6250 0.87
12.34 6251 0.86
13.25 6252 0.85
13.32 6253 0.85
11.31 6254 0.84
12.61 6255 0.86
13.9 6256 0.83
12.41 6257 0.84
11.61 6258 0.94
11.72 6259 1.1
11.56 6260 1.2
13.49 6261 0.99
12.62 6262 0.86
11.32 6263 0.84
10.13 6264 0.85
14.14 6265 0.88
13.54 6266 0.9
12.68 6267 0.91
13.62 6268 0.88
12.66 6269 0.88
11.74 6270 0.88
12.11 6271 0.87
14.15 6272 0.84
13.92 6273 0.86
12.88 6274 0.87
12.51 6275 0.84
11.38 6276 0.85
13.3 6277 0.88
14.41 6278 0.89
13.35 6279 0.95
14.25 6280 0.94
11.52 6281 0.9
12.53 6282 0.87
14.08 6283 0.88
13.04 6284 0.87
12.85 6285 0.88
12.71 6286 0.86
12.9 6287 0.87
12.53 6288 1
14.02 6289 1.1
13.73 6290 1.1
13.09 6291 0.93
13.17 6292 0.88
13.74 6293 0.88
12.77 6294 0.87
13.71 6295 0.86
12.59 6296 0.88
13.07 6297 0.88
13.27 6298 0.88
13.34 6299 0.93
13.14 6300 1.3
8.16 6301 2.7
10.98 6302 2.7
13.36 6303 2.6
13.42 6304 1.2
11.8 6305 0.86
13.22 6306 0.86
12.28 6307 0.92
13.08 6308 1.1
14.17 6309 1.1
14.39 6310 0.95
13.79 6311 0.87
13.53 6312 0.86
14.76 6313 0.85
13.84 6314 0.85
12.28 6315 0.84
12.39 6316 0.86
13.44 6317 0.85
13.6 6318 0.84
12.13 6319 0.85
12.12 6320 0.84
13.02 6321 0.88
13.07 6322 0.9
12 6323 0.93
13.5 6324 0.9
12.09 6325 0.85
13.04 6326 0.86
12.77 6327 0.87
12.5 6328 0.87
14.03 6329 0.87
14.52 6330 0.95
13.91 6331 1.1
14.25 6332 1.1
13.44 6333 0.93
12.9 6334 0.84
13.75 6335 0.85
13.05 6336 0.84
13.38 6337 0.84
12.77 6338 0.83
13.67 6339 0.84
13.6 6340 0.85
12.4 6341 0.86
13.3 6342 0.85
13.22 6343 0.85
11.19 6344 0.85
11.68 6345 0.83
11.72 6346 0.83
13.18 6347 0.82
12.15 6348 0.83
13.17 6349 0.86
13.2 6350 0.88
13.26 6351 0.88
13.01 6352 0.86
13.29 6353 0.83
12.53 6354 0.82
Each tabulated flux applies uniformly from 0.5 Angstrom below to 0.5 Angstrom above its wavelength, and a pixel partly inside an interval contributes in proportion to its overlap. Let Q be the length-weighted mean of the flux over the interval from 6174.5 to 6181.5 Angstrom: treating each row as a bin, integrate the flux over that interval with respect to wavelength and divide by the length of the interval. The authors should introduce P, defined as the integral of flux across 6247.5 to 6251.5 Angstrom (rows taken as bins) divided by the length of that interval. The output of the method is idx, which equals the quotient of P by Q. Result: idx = 1.00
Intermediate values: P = 12.6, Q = 12.6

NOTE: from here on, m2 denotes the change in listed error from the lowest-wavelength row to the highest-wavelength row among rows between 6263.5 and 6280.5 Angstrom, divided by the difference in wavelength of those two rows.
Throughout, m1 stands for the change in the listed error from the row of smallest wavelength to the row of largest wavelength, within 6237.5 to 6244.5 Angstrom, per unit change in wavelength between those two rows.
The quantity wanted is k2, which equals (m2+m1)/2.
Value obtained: -0.0147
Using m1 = -0.0350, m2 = 0.006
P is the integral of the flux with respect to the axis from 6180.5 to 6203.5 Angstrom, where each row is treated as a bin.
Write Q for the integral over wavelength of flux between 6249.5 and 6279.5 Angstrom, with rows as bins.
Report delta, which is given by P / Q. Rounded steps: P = 309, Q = 380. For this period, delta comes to 0.8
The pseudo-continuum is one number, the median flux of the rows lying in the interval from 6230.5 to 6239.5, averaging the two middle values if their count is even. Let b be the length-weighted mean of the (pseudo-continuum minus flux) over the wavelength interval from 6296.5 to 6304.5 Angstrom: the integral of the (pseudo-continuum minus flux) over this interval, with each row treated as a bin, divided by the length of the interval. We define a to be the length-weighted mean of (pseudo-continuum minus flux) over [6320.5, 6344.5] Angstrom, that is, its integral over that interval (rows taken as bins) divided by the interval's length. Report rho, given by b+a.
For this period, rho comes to -0.3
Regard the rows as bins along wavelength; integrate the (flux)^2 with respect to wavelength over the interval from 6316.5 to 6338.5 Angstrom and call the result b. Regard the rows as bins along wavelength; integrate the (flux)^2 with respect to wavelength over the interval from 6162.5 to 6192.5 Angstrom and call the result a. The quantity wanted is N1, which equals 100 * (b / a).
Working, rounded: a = 5001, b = 3814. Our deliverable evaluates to 76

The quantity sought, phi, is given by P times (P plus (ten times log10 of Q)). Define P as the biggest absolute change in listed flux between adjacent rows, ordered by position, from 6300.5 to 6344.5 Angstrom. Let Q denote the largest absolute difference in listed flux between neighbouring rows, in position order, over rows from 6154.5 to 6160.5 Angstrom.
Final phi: 9.7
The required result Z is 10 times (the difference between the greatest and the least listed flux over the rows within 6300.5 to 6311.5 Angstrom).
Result 62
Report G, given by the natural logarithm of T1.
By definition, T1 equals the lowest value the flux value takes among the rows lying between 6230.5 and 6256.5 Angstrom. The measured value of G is 2.30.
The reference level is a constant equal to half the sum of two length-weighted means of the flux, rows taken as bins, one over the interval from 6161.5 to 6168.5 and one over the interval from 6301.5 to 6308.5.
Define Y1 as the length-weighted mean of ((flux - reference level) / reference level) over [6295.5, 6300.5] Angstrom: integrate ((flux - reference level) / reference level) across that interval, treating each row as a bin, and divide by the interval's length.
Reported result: 0.066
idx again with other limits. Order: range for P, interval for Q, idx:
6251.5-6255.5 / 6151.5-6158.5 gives 0.95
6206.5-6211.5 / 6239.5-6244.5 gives 0.97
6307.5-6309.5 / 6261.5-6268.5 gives 1.08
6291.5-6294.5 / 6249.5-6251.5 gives 1.09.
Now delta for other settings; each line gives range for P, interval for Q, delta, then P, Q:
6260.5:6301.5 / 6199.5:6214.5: 2.6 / 528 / 203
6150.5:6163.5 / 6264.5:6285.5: 0.6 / 172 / 275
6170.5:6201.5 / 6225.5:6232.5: 4.5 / 410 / 91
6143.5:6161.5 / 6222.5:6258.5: 0.5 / 240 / 464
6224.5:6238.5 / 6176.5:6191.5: 0.9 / 178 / 202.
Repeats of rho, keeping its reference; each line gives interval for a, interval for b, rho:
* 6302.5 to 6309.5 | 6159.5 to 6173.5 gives -0.2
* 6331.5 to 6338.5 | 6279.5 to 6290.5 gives -1.2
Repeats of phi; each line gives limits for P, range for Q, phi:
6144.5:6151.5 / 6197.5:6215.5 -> 25.0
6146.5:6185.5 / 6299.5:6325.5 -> 45.3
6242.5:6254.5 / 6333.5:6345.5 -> 10.2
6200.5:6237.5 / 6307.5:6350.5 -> 14.7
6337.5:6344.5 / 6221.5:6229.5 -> 4.5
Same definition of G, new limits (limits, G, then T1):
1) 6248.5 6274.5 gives 2.32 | 10.13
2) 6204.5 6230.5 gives 2.45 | 11.58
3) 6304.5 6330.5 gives 2.47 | 11.8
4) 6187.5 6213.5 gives 2.42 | 11.27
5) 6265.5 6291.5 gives 2.43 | 11.38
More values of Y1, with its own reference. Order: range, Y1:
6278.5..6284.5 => 0.070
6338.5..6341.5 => 0.077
